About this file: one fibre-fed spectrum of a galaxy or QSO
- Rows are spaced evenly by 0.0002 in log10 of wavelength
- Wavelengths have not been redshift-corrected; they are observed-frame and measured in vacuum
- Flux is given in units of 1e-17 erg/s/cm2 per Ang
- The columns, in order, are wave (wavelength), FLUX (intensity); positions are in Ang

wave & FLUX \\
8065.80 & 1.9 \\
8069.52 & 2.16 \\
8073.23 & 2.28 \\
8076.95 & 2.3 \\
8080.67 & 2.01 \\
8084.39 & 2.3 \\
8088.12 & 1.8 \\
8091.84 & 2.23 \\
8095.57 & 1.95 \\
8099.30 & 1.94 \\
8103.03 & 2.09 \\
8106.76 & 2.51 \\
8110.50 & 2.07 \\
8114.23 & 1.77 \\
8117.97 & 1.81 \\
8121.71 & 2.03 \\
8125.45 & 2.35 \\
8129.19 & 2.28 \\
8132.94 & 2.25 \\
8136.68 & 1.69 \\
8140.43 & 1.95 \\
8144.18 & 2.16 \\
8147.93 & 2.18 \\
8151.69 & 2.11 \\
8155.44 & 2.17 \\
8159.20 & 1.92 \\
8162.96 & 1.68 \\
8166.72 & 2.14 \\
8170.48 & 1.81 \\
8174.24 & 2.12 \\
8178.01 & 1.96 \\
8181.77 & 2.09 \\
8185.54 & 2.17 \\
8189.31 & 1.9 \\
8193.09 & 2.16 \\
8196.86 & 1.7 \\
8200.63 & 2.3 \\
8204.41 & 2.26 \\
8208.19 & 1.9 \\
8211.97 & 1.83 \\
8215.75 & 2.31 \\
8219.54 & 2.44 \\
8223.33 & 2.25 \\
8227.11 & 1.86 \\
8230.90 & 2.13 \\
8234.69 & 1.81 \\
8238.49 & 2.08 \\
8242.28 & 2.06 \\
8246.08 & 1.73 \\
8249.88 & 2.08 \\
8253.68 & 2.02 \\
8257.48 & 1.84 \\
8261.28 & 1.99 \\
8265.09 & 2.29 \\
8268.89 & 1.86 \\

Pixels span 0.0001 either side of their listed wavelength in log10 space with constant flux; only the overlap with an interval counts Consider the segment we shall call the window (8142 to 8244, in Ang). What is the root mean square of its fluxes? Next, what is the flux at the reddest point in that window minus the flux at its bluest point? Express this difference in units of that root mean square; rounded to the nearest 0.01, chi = -0.05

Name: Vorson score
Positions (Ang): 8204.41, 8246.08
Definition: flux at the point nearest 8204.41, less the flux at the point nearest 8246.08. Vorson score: 0.530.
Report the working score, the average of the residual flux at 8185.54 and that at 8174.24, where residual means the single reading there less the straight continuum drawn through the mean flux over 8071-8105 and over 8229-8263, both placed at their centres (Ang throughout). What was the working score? 0.12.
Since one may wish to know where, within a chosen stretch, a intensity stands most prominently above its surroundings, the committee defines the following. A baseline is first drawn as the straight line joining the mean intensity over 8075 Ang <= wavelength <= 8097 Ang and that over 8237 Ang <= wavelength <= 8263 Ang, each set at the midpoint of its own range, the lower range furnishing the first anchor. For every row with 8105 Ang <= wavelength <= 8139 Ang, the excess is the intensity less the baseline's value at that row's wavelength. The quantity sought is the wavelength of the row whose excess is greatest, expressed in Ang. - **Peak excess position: 8106.76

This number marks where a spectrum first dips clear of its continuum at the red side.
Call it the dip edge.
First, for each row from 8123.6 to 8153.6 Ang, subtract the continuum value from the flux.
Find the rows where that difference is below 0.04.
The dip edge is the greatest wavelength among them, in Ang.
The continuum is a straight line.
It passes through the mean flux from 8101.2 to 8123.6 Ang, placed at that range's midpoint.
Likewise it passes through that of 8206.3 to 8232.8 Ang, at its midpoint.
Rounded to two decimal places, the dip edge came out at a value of 8140.43 Ang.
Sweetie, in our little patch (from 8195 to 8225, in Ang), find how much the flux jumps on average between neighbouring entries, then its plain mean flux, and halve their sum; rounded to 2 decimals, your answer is 1.20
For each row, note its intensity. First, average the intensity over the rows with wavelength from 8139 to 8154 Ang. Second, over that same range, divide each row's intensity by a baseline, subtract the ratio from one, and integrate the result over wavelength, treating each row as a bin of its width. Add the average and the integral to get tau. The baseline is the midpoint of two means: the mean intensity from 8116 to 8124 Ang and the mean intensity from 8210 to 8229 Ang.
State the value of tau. 1.6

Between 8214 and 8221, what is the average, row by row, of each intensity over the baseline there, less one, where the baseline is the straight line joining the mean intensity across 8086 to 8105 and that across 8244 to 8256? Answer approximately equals 0.21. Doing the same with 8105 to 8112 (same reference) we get 0.15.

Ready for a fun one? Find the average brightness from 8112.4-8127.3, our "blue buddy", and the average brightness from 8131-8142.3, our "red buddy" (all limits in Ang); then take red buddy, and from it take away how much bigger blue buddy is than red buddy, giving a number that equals 1.94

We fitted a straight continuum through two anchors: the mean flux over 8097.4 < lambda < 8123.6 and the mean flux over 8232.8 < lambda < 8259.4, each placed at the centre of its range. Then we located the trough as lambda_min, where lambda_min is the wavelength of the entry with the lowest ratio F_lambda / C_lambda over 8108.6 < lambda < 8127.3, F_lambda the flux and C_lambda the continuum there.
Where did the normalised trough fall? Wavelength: 8114.23 Ang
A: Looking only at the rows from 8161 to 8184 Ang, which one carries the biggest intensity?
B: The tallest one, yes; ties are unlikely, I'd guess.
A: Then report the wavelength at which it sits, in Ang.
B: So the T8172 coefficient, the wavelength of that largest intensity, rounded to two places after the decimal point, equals 8166.72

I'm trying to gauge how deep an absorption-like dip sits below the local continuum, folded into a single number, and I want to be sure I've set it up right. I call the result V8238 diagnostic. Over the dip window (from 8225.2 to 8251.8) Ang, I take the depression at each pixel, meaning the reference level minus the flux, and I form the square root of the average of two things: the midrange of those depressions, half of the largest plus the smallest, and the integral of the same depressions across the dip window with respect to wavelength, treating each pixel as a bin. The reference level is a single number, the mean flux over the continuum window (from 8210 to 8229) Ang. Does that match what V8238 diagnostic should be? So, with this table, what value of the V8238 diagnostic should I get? 1.55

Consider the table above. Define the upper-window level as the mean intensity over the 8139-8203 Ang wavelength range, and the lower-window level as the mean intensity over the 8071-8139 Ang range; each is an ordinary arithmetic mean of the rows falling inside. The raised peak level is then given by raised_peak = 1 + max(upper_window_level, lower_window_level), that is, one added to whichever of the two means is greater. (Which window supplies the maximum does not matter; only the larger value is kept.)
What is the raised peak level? 3.09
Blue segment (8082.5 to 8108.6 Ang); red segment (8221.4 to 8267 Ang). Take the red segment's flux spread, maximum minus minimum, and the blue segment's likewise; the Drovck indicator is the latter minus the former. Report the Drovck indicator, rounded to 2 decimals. 0.15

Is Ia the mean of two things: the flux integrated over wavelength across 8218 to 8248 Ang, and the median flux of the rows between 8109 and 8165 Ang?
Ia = 32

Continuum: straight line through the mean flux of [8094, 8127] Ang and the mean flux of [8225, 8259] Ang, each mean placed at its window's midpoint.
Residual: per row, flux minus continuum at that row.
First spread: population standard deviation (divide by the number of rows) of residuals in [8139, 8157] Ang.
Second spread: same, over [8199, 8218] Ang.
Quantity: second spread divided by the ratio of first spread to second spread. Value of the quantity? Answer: 0.50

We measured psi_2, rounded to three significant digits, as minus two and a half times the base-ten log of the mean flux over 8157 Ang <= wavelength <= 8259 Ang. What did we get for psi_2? -0.764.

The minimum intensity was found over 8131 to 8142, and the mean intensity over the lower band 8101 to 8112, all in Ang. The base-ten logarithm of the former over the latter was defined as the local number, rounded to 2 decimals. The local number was -0.12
